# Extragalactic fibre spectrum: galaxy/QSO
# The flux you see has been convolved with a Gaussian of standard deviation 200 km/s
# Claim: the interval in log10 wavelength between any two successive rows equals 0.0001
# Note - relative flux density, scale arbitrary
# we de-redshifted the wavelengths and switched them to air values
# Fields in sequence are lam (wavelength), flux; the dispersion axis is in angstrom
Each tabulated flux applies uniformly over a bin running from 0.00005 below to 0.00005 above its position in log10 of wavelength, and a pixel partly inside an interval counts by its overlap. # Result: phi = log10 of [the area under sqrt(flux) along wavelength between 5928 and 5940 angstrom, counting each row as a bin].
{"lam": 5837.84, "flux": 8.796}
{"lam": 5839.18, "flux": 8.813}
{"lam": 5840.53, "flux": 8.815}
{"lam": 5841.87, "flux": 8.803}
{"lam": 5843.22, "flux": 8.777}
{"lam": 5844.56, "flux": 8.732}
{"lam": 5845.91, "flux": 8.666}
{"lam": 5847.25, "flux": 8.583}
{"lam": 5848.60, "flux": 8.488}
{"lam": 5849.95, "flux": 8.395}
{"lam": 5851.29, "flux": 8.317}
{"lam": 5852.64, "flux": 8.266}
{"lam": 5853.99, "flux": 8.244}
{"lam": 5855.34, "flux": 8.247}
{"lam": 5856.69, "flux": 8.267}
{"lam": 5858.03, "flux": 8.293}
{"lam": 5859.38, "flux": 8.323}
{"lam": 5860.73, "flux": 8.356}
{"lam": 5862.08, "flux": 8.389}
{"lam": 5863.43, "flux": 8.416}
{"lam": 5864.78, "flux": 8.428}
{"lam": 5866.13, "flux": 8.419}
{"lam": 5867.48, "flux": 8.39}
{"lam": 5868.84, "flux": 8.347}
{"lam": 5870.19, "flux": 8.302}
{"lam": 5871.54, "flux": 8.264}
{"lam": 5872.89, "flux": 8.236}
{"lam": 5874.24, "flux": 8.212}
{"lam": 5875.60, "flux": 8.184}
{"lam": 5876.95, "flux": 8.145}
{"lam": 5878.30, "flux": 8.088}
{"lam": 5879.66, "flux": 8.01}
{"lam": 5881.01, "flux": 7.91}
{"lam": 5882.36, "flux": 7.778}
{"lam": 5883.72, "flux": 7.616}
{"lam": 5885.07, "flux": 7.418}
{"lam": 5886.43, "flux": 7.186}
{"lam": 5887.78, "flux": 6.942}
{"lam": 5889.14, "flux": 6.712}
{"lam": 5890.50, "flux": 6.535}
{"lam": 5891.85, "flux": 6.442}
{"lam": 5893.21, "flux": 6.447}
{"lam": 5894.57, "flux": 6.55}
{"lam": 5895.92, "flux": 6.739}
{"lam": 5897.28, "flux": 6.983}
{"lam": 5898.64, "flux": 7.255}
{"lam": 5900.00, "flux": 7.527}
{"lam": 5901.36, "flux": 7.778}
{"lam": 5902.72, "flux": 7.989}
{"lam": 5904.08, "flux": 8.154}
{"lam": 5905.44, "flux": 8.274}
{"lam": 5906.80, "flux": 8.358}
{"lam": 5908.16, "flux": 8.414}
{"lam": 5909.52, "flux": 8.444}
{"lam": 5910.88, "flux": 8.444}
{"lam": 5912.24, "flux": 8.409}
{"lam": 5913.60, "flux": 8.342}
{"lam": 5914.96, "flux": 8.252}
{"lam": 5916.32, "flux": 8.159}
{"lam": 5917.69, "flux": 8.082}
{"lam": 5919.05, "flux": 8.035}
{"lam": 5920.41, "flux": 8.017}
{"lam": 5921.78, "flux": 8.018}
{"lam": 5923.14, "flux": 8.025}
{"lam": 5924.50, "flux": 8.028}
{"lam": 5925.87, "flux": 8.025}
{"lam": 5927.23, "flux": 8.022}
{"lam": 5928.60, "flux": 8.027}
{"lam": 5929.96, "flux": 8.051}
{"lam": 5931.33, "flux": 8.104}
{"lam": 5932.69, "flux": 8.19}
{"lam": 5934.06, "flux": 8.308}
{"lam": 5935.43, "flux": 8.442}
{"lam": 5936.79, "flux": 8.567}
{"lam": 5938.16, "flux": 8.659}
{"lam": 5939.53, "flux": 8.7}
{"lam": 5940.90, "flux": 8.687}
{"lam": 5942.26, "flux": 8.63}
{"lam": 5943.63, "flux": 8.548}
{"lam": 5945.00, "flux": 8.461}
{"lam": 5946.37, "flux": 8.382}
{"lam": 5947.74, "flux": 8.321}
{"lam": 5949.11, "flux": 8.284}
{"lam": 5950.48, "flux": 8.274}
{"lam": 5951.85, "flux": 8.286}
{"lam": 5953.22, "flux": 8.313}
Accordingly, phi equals 1.54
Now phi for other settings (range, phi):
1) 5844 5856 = 1.54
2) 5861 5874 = 1.57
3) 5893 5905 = 1.51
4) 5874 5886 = 1.53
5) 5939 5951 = 1.54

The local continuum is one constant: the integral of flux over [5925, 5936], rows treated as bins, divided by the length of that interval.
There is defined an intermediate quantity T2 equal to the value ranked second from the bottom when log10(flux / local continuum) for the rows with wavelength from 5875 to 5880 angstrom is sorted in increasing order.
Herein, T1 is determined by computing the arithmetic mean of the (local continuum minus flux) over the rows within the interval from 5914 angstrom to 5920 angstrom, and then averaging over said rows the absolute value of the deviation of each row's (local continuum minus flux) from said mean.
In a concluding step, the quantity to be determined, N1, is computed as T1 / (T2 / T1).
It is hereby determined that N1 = -2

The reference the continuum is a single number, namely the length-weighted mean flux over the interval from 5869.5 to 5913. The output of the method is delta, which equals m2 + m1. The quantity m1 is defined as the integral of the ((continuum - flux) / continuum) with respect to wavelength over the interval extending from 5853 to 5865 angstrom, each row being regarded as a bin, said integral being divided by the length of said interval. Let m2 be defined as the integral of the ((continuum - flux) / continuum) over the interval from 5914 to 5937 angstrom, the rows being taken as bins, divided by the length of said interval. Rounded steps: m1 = -0.08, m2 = -0.059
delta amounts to -0.14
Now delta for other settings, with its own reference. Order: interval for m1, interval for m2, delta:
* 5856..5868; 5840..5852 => -0.21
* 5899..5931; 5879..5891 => -0.01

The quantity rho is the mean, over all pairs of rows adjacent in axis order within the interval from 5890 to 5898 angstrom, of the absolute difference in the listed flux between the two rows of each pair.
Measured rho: 0.13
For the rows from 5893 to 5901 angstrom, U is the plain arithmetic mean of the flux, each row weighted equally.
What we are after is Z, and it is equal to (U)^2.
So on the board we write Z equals 48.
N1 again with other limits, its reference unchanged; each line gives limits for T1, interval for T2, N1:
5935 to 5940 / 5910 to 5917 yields 1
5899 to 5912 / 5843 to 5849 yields 3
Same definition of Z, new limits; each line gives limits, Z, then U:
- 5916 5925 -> 65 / 8.05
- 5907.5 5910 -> 71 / 8.43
